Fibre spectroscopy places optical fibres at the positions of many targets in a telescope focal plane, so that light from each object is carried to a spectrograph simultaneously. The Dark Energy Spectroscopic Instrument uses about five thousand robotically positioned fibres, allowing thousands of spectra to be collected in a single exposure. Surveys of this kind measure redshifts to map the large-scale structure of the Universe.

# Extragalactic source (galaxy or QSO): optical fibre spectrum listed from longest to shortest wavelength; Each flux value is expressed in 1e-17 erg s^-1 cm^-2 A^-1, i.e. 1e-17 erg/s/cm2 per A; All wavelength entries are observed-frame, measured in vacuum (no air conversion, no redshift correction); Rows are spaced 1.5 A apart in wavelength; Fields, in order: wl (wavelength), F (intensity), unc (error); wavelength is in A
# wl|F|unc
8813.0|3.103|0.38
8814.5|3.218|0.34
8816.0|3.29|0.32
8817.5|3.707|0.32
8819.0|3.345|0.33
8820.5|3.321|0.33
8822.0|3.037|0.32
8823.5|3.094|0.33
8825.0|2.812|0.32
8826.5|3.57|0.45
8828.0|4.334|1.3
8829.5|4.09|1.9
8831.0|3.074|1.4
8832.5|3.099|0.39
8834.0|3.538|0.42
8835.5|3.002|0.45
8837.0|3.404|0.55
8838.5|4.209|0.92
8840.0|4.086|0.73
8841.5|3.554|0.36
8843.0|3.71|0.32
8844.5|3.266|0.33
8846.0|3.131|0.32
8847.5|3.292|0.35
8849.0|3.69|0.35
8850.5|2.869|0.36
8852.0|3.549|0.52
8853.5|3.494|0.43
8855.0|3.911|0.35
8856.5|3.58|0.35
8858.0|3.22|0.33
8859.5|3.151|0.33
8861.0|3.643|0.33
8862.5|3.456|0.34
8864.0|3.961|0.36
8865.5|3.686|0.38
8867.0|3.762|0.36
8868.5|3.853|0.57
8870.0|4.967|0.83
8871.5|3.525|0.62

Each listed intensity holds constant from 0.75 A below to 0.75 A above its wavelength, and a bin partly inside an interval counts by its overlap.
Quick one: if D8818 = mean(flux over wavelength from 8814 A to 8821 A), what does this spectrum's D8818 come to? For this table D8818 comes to 3.38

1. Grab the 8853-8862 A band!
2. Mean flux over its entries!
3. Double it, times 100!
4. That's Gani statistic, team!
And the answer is 700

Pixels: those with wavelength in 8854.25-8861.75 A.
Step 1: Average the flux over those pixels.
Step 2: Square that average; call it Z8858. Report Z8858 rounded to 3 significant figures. 12.3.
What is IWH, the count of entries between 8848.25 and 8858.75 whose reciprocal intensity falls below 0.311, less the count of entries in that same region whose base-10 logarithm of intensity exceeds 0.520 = 1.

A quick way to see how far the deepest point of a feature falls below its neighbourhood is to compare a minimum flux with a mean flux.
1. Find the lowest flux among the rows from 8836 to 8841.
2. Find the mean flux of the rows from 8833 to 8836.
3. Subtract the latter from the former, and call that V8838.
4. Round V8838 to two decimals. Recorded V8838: 0.13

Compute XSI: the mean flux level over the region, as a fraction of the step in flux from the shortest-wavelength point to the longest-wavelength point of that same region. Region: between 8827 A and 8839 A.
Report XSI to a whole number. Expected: -29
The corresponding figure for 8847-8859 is -48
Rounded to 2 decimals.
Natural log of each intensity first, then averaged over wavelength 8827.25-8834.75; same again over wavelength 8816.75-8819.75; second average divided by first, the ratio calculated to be 0.98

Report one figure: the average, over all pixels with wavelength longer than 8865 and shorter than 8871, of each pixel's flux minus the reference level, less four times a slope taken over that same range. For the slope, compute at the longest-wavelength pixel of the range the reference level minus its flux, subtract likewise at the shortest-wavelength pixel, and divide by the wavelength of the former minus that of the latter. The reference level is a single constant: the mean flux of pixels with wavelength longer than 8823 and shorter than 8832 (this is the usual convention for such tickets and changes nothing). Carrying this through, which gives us 1.7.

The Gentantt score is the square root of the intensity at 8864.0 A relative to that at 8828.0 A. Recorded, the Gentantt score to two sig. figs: 0.96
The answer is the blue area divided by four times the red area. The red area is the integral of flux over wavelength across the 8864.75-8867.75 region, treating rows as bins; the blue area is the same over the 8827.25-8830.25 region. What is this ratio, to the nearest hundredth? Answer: 0.28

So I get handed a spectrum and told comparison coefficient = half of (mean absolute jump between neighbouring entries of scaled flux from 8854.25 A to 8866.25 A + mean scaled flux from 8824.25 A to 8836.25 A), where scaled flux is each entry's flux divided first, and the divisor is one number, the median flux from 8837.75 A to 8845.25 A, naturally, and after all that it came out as 0.506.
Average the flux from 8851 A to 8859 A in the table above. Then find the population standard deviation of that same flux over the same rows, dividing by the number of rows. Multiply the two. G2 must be 0.78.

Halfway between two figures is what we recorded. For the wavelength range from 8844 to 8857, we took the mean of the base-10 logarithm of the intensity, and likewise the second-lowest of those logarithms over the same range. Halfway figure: 0.514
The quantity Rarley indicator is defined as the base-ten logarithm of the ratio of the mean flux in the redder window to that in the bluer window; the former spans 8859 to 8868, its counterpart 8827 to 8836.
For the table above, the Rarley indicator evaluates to 0.011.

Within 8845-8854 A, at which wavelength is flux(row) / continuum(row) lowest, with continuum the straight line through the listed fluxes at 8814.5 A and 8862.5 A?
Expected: 8850.5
